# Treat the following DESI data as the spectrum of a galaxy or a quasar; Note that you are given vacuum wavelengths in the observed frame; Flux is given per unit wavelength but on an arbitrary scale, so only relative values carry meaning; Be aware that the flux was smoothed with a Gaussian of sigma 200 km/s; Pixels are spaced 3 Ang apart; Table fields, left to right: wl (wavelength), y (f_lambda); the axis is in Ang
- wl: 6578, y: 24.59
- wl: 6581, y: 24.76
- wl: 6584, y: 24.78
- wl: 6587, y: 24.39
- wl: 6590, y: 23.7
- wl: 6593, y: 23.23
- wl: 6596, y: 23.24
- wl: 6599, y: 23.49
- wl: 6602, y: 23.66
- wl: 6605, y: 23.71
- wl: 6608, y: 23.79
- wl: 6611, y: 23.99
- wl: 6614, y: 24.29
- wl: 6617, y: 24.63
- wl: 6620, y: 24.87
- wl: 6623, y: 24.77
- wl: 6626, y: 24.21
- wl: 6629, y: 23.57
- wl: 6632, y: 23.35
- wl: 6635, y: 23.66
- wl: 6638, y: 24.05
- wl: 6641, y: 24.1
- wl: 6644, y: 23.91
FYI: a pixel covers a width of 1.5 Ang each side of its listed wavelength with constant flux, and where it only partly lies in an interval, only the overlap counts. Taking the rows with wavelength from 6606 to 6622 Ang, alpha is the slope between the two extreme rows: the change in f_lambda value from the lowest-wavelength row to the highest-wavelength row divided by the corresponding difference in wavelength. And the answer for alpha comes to 0.090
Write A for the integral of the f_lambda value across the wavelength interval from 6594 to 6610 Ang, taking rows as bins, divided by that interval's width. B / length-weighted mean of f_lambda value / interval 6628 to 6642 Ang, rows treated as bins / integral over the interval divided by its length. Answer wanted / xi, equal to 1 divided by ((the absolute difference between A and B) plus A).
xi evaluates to 0.0421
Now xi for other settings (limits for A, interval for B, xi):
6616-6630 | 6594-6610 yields 0.0396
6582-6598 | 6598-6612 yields 0.0416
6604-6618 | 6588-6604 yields 0.0406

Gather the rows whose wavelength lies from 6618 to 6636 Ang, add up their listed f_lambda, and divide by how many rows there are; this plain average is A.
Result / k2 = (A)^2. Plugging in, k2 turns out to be 579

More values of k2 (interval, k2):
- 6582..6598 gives 570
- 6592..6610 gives 553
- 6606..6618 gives 584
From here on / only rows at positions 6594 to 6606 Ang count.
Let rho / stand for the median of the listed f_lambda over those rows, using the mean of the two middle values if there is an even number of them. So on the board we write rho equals 23.6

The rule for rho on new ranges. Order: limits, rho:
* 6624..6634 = 23.6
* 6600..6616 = 23.8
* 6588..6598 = 23.2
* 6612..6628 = 24.6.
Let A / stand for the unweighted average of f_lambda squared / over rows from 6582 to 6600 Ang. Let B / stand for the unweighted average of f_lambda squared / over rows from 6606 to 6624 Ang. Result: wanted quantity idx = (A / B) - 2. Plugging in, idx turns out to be -1.05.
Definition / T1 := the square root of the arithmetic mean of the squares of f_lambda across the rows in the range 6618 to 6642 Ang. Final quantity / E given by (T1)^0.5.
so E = 4.907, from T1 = 24.1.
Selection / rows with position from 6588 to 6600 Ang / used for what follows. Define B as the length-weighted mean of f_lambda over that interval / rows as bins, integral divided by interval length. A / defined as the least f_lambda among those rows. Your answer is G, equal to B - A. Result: 0.22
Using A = 23.23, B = 23.5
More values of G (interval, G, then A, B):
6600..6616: 0.24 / 23.66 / 23.9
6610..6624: 0.53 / 23.99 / 24.5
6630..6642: 0.42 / 23.35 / 23.8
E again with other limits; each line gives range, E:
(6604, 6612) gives 4.882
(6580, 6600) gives 4.894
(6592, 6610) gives 4.850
